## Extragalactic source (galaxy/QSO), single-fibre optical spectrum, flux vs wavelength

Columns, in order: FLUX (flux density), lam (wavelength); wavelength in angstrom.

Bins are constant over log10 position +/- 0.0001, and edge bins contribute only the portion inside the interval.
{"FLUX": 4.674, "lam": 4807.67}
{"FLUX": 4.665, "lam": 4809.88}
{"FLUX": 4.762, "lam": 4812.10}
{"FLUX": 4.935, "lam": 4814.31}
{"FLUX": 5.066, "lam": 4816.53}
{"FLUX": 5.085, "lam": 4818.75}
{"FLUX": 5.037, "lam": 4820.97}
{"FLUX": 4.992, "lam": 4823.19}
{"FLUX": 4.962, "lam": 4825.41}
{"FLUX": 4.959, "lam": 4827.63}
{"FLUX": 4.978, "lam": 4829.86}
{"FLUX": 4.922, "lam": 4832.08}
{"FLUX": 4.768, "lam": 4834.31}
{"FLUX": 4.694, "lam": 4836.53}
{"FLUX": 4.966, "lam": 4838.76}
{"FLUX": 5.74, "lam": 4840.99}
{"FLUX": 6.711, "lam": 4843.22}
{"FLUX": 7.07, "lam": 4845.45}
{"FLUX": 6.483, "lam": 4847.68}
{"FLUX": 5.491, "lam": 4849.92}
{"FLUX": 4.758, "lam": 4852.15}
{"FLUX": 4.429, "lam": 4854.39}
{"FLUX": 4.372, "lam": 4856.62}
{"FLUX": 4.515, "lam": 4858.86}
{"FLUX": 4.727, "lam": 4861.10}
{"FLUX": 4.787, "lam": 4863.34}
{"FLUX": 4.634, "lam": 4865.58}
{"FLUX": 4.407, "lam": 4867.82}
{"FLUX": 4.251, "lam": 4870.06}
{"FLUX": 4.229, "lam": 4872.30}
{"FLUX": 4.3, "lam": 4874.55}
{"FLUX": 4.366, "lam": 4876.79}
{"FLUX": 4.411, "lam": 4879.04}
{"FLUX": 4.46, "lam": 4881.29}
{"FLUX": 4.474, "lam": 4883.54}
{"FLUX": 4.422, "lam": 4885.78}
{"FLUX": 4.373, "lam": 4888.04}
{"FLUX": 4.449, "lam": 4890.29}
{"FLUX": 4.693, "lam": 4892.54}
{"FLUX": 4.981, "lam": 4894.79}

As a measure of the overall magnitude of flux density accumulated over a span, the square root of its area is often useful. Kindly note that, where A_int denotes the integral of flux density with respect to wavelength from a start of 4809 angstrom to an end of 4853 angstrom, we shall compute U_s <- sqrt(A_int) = 15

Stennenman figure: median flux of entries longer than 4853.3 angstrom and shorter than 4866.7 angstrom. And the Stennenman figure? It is 4.6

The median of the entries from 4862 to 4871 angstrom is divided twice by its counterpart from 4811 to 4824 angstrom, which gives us 0.180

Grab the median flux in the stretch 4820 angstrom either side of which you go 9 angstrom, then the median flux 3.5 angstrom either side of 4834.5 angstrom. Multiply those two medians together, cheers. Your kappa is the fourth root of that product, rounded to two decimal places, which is 2.21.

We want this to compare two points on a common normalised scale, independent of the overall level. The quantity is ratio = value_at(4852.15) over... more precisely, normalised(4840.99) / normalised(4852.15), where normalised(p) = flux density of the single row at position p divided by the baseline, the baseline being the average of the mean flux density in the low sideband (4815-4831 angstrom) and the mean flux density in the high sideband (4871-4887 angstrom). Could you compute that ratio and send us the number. 1.21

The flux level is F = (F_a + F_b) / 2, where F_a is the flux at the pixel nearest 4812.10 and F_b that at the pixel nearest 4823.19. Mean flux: 4.88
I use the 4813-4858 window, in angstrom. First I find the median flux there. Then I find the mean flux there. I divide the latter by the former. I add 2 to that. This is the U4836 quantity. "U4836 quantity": 3.05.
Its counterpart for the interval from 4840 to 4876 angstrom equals 3.08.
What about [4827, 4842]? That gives 3.01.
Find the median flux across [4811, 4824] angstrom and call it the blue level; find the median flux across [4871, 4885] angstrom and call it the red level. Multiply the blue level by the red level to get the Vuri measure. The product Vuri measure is 22.0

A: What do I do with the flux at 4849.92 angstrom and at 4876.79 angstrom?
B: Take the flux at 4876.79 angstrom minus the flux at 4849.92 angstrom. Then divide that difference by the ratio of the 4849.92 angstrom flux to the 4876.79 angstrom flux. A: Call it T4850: -0.89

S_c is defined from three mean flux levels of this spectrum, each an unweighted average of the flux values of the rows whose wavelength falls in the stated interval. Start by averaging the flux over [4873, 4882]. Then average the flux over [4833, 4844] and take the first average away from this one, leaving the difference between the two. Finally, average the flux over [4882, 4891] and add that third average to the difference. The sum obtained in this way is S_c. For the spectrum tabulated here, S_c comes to 5.4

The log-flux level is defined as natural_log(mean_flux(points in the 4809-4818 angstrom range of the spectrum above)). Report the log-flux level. 1.58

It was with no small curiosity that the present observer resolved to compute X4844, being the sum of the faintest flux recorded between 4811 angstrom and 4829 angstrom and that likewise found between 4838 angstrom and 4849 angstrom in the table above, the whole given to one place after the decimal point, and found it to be 9.7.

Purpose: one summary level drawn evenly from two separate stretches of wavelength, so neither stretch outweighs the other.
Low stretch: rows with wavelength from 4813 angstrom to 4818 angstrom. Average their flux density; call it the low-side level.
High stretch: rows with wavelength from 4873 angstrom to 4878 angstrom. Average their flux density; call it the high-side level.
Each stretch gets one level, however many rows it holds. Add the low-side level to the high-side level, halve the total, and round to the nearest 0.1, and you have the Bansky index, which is 4.7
